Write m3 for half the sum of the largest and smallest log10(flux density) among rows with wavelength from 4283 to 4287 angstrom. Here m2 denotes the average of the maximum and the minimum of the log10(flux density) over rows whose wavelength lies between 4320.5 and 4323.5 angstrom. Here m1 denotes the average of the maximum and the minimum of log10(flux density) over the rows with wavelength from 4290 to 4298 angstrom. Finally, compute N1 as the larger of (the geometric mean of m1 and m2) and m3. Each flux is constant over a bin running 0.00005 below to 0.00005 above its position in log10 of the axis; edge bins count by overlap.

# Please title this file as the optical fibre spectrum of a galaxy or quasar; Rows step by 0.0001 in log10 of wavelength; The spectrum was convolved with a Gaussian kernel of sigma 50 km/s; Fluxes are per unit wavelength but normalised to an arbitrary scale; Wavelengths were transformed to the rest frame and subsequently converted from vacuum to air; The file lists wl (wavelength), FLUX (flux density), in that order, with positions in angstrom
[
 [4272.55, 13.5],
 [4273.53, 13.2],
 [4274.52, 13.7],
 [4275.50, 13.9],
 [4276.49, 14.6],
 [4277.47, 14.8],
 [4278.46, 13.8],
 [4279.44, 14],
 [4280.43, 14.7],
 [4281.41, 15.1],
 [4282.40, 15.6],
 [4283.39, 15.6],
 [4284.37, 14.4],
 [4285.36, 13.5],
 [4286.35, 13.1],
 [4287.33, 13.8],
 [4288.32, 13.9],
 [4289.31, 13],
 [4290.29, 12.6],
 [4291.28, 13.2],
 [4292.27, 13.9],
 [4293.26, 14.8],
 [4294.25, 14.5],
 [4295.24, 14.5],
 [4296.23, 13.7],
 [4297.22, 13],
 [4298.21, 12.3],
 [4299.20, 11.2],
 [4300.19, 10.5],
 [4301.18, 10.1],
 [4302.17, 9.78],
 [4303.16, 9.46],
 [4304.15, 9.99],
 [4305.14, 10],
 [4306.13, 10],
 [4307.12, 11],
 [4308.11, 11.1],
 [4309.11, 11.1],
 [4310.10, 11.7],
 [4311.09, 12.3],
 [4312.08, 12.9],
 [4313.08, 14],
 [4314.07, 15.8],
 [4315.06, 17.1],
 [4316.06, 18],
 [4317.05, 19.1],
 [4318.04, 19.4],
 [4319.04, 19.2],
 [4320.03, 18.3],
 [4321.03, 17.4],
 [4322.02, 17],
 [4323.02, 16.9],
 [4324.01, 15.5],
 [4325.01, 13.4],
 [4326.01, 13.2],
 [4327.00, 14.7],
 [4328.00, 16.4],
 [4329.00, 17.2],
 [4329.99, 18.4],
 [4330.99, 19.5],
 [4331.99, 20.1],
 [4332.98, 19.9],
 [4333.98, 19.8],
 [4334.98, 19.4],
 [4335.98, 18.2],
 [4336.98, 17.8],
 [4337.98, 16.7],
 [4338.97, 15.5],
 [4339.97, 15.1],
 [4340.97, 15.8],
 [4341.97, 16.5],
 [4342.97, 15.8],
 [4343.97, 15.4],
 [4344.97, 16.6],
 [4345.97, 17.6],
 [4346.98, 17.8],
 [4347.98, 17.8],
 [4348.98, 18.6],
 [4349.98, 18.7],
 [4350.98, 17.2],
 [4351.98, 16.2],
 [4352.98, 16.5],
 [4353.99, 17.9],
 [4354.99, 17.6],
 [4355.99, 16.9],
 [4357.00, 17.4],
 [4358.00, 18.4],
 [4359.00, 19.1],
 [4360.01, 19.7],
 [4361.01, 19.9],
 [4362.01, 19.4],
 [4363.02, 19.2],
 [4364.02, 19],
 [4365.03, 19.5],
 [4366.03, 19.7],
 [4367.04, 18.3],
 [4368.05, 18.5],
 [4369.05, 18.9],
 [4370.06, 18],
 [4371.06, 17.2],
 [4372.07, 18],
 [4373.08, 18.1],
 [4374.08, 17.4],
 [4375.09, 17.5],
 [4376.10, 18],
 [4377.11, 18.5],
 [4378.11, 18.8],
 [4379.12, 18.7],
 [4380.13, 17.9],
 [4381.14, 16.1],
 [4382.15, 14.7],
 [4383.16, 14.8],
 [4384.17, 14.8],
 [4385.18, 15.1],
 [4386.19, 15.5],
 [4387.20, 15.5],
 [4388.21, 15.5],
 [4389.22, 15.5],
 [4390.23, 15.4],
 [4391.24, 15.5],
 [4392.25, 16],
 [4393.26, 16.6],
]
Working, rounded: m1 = 1.14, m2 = 1.23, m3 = 1.16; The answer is 1.18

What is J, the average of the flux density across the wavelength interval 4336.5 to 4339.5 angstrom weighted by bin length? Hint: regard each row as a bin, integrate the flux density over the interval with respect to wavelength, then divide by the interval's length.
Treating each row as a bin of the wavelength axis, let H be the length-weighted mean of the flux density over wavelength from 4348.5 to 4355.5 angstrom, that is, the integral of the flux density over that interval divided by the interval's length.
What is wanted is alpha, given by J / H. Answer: 0.95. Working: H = 17.5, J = 16.7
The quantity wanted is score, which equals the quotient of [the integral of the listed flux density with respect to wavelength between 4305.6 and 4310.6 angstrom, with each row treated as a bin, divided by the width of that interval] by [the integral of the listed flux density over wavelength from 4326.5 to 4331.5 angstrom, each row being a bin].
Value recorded 0.13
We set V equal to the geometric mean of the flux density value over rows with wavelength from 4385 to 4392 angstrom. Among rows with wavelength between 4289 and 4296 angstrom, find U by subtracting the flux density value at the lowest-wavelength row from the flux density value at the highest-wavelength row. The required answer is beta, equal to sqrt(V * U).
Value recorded 4.8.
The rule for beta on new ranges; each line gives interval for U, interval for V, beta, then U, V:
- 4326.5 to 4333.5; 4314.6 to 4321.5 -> 9.8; 5.2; 18.3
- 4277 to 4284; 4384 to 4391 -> 3.5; 0.8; 15.3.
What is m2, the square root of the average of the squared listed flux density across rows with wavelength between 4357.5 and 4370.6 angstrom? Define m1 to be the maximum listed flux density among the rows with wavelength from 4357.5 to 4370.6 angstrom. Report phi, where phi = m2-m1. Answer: -0.8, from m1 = 19.9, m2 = 19.1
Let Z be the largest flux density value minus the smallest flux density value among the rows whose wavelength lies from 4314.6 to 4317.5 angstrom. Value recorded 2.0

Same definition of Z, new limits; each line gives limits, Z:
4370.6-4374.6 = 0.9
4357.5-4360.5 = 1.3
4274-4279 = 1.1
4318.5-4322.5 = 2.2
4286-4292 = 1.3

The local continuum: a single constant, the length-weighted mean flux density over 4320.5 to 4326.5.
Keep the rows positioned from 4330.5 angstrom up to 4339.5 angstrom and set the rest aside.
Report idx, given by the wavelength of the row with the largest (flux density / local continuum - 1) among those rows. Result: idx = 4331.99 angstrom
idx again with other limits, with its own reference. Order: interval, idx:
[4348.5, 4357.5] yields 4349.98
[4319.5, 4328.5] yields 4320.03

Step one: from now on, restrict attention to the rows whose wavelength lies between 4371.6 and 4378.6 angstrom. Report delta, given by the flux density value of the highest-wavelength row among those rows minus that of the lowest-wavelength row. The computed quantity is 0.8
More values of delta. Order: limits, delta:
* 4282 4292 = -2.4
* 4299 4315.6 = 5.9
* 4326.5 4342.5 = 1.8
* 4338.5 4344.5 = -0.1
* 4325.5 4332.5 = 6.9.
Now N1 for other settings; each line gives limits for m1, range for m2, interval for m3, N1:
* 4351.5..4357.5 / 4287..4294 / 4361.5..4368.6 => 1.28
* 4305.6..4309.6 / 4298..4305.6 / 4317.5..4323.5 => 1.26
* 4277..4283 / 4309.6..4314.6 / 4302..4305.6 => 1.15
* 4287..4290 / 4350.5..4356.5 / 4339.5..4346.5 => 1.21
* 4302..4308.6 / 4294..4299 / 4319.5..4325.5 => 1.19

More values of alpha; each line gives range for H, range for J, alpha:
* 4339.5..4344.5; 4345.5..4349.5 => 1.14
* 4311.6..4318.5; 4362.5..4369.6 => 1.14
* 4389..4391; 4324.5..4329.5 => 0.97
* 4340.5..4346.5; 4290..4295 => 0.85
